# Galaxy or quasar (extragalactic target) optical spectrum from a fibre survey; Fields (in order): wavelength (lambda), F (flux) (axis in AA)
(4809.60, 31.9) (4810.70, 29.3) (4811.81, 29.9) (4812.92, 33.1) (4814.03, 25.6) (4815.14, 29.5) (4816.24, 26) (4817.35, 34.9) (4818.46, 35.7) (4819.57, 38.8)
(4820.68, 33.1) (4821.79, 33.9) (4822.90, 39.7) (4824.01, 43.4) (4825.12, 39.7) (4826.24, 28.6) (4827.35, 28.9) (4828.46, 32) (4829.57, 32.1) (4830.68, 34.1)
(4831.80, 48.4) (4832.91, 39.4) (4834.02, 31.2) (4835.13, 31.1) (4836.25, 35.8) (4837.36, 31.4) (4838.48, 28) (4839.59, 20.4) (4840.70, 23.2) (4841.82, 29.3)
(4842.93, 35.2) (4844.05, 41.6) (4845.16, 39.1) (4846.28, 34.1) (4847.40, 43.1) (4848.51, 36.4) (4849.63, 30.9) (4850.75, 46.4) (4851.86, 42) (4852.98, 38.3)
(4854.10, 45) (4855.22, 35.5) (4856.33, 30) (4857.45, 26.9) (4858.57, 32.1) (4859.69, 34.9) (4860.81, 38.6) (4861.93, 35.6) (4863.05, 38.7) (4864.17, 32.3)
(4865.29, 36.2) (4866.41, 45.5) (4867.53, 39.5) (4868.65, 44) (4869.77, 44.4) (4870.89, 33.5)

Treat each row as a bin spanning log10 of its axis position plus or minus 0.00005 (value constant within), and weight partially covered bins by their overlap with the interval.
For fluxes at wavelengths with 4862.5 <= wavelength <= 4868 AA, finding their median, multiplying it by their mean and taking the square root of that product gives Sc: 39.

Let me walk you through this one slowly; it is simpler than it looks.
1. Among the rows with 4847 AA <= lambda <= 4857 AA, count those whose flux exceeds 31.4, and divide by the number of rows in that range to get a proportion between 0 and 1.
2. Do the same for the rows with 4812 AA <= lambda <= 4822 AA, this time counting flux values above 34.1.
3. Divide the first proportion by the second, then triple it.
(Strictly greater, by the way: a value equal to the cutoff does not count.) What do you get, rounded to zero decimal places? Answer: 7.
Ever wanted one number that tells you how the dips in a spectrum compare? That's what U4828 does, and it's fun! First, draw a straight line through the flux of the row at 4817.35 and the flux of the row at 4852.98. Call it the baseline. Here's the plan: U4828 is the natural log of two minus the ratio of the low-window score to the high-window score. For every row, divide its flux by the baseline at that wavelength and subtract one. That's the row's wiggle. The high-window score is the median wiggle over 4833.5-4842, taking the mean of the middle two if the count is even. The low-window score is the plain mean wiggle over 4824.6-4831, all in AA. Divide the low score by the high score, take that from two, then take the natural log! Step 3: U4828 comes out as 0.4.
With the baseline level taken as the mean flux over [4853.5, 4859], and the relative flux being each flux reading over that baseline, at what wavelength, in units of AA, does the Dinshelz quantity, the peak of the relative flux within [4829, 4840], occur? 4831.80 AA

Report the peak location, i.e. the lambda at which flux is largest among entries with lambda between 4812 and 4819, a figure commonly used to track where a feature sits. 4818.46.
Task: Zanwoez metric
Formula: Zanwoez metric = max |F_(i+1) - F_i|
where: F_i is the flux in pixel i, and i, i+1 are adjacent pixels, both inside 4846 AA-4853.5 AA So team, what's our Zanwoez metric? 15.5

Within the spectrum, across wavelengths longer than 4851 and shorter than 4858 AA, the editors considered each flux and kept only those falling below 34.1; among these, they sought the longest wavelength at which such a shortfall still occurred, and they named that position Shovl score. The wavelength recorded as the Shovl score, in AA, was 4857.45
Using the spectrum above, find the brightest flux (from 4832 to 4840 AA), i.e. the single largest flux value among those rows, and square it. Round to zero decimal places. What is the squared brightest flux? 1552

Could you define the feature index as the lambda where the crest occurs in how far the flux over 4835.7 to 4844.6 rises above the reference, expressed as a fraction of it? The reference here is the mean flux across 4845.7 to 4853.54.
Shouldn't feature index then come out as 4844.05 AA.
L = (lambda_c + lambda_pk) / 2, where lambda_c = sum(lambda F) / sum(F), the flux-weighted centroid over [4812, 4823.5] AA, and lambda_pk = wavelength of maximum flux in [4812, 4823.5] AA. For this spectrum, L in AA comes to 4820.6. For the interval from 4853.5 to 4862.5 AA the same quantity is 4856.0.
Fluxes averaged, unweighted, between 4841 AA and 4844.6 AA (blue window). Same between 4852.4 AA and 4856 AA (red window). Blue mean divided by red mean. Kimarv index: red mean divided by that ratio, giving 44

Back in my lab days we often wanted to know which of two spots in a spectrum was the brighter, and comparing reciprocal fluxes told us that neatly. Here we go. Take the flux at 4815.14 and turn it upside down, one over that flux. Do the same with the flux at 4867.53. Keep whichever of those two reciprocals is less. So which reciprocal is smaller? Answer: 0.025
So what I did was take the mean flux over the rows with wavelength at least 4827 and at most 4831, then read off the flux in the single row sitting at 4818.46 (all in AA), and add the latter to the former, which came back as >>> 67.5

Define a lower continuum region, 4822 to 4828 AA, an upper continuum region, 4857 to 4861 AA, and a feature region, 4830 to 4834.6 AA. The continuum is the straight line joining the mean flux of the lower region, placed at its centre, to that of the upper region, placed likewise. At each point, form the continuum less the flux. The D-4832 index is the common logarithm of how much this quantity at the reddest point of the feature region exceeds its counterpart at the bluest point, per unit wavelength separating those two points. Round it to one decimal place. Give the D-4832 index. -0.1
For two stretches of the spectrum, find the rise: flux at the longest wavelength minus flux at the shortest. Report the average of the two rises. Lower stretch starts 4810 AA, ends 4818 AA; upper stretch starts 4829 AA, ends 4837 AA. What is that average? 5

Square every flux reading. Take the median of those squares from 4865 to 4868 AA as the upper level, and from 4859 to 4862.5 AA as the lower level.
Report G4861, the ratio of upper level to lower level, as 1.23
